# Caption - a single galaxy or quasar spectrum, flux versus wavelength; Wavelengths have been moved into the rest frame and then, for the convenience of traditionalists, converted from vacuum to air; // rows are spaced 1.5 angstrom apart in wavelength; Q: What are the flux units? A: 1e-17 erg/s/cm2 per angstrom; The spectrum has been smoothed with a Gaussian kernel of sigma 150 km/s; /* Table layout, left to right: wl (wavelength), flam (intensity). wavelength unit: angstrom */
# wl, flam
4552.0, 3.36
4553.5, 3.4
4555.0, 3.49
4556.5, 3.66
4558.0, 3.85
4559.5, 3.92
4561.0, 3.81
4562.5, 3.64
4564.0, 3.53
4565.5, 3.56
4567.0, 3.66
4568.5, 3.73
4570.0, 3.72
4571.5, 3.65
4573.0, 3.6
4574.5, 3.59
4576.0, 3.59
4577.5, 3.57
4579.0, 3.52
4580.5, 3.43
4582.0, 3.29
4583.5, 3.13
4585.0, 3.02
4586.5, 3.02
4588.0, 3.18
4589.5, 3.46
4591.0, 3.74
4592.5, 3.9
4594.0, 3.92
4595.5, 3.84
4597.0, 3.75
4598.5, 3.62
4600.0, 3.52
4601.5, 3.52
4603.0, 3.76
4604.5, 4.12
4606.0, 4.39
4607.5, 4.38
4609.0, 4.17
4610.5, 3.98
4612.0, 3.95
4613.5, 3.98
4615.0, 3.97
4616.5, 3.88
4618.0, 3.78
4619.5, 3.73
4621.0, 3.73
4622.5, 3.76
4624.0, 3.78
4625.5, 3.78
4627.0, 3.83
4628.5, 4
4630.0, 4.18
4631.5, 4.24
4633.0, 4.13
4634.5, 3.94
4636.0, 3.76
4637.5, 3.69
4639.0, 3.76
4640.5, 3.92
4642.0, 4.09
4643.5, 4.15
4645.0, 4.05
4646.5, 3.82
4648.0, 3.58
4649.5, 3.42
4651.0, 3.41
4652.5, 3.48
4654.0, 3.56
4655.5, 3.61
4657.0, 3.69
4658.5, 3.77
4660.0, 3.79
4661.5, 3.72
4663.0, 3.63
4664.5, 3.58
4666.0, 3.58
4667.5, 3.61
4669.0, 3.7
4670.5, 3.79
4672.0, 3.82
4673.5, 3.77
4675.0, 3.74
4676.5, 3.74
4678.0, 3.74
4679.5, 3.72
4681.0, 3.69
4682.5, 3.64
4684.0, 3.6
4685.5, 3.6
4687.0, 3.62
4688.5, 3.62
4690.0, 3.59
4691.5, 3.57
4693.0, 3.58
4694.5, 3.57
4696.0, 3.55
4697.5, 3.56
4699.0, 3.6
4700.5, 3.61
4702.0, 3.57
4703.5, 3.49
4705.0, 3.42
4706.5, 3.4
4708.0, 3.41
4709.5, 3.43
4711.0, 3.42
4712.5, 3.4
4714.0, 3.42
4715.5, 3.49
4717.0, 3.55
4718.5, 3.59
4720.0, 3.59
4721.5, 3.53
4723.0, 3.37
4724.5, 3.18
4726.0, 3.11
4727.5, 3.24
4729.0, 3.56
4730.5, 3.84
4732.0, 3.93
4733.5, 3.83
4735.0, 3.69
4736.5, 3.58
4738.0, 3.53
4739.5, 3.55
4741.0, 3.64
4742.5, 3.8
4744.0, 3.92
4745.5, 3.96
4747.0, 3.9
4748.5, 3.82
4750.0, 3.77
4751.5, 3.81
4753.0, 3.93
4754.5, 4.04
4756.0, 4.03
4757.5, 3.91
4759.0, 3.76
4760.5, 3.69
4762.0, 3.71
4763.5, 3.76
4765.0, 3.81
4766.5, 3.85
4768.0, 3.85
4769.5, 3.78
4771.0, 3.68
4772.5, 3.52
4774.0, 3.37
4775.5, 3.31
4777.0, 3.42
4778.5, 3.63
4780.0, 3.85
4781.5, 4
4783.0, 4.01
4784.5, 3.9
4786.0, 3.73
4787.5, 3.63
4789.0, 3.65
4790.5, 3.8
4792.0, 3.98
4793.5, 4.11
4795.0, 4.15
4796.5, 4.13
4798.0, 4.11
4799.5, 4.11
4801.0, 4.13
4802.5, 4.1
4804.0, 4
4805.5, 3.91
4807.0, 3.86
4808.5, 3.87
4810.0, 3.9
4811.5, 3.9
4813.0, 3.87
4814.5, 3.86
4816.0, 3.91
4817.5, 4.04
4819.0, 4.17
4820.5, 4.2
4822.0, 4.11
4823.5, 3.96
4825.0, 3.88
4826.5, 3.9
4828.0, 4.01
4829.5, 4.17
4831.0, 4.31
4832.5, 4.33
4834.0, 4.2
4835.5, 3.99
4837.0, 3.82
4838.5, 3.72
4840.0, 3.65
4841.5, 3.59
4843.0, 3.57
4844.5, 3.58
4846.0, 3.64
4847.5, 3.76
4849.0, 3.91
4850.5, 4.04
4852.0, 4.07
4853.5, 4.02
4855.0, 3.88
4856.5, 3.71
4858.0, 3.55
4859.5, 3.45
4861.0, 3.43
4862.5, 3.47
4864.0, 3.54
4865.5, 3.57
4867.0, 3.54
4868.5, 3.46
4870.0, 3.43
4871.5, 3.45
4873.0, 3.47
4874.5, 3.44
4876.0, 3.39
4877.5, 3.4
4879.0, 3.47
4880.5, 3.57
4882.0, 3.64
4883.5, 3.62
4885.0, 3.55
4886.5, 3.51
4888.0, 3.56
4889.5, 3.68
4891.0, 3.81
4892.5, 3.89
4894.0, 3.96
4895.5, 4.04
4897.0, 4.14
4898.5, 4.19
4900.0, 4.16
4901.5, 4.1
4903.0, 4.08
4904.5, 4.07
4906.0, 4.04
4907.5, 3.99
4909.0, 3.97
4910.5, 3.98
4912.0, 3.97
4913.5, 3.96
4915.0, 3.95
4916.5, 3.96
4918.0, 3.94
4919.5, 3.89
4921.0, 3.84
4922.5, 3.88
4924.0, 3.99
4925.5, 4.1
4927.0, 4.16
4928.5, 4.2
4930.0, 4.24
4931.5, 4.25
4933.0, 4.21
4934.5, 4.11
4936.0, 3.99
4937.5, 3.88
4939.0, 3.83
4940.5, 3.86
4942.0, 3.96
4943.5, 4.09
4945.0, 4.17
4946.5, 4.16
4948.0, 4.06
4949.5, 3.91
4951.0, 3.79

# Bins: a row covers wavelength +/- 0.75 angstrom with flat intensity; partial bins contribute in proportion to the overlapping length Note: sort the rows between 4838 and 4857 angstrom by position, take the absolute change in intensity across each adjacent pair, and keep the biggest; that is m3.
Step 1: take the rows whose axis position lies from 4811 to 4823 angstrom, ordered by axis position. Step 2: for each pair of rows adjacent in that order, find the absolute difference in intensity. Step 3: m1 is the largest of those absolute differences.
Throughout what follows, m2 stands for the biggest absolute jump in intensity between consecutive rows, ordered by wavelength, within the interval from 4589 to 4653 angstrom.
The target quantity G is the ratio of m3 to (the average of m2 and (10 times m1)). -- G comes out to 0.20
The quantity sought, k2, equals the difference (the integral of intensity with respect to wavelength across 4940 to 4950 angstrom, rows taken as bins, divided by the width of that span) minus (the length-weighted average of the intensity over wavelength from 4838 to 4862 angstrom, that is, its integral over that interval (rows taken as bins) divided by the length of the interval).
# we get 0.32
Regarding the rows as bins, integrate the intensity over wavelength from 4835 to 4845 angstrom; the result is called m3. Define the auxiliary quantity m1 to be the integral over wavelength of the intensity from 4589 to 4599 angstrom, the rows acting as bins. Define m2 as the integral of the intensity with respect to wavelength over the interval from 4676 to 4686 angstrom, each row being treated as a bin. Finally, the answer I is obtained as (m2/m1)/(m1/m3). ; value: 0.96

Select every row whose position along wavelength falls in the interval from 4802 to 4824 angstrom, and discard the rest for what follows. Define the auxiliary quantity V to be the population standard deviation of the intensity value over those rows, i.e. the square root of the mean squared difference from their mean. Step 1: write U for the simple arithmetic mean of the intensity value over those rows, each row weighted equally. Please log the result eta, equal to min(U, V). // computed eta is 0.11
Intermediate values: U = 3.98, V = 0.11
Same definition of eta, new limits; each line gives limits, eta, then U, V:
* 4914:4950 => 0.13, 4.03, 0.13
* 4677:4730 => 0.14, 3.52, 0.14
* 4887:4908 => 0.18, 3.98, 0.18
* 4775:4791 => 0.21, 3.72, 0.21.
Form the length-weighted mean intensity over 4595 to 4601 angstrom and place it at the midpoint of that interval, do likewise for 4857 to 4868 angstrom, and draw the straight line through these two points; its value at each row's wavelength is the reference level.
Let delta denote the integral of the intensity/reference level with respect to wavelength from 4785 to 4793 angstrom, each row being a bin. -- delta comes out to 8.5 angstrom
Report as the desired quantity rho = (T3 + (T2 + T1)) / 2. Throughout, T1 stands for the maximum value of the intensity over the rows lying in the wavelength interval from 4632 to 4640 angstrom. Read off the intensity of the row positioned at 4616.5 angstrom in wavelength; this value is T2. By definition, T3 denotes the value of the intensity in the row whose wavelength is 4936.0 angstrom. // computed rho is 6.00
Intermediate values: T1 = 4.13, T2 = 3.88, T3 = 3.99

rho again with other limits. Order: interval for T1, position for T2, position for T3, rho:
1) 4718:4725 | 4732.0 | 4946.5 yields 5.84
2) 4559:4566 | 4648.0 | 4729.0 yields 5.53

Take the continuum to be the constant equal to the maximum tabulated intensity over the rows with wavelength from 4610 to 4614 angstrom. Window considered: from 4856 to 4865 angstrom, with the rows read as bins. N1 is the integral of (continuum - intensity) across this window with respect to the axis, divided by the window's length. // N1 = 0.5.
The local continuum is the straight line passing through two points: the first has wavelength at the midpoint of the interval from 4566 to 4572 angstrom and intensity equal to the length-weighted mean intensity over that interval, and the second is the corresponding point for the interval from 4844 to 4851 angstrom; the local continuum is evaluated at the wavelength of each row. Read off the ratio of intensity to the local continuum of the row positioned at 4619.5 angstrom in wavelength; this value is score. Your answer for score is 1.01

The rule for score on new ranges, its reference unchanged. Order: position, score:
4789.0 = 0.97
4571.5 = 0.99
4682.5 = 0.98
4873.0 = 0.91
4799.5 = 1.09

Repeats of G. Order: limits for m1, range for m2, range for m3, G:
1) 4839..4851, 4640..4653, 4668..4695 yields 0.10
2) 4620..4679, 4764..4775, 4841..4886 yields 0.13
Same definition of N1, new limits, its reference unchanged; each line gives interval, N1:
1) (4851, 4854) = -0.1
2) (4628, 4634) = -0.2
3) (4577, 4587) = 0.7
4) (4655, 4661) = 0.3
